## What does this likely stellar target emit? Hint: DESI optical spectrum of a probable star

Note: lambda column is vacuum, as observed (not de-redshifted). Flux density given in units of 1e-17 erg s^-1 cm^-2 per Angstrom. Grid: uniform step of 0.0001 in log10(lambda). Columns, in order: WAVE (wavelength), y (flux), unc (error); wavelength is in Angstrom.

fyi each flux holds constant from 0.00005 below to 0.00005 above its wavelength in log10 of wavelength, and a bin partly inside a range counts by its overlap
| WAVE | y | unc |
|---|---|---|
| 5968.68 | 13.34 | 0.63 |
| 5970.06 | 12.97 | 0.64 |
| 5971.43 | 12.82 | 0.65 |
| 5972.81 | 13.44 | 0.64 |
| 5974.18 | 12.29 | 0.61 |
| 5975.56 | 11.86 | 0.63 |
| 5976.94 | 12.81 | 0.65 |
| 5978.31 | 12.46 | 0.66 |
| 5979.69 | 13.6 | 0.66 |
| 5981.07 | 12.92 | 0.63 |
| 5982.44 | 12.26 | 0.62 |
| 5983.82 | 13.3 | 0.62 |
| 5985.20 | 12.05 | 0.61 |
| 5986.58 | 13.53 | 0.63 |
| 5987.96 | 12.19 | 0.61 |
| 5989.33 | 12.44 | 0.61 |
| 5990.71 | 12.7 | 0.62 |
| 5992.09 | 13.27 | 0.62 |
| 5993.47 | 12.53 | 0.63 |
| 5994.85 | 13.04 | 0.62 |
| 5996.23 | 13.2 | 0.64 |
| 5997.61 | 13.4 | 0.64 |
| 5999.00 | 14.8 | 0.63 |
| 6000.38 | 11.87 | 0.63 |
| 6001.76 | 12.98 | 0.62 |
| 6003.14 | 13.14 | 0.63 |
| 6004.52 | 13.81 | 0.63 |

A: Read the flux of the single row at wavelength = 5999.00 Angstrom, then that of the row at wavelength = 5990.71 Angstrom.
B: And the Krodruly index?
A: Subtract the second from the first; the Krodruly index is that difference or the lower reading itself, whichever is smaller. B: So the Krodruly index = 2.1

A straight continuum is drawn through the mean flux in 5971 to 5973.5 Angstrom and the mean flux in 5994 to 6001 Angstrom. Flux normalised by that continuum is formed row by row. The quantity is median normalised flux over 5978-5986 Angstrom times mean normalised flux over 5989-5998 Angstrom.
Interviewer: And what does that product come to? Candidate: 0.94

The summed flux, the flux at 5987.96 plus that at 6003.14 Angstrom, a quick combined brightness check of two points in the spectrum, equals 25.3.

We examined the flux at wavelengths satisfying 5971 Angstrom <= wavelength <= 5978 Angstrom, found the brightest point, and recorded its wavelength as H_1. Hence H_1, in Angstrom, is 5972.81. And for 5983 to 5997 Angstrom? 5986.58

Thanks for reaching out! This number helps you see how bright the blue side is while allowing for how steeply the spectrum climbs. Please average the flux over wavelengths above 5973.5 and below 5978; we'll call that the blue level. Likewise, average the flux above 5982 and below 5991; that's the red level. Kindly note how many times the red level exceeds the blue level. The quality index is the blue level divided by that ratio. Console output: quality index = 12.0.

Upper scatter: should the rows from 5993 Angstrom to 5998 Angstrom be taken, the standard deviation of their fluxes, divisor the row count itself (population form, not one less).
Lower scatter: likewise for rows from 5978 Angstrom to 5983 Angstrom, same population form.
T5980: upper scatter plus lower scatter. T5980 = 0.84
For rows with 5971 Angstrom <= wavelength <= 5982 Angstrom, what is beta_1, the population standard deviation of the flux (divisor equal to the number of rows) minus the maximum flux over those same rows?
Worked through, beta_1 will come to -13.1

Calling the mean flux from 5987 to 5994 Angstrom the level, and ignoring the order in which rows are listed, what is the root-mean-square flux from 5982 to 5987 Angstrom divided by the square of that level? 0.080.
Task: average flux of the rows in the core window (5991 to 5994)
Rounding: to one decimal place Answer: 12.9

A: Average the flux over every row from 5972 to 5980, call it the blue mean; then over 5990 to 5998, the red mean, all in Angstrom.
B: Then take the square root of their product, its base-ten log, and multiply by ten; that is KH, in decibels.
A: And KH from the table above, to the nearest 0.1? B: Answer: 11.1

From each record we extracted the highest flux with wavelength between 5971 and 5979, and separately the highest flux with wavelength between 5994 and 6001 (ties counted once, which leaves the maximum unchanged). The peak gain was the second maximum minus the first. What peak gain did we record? 1.4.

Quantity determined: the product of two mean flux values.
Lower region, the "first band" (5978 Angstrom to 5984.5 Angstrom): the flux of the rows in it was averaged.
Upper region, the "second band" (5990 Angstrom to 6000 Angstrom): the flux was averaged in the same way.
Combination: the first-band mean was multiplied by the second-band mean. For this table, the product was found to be 171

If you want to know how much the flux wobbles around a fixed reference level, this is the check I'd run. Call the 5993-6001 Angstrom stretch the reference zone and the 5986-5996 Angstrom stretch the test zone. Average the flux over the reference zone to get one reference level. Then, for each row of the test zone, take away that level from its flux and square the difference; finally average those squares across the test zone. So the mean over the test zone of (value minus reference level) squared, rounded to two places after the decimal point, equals 0.31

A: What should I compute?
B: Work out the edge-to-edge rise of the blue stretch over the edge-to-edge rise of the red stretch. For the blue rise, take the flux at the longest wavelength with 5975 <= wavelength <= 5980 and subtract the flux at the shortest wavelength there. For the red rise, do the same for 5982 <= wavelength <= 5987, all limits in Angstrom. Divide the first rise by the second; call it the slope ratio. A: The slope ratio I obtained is 1.4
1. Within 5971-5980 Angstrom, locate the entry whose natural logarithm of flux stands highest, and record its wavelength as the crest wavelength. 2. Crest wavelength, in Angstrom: 5979.69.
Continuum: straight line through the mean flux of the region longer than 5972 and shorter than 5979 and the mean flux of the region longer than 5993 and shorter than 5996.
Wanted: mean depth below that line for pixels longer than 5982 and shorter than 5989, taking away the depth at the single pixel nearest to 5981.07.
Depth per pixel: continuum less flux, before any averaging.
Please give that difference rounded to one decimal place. 0.3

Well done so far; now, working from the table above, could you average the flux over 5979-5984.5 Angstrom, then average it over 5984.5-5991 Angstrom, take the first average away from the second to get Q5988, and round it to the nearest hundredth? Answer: -0.44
